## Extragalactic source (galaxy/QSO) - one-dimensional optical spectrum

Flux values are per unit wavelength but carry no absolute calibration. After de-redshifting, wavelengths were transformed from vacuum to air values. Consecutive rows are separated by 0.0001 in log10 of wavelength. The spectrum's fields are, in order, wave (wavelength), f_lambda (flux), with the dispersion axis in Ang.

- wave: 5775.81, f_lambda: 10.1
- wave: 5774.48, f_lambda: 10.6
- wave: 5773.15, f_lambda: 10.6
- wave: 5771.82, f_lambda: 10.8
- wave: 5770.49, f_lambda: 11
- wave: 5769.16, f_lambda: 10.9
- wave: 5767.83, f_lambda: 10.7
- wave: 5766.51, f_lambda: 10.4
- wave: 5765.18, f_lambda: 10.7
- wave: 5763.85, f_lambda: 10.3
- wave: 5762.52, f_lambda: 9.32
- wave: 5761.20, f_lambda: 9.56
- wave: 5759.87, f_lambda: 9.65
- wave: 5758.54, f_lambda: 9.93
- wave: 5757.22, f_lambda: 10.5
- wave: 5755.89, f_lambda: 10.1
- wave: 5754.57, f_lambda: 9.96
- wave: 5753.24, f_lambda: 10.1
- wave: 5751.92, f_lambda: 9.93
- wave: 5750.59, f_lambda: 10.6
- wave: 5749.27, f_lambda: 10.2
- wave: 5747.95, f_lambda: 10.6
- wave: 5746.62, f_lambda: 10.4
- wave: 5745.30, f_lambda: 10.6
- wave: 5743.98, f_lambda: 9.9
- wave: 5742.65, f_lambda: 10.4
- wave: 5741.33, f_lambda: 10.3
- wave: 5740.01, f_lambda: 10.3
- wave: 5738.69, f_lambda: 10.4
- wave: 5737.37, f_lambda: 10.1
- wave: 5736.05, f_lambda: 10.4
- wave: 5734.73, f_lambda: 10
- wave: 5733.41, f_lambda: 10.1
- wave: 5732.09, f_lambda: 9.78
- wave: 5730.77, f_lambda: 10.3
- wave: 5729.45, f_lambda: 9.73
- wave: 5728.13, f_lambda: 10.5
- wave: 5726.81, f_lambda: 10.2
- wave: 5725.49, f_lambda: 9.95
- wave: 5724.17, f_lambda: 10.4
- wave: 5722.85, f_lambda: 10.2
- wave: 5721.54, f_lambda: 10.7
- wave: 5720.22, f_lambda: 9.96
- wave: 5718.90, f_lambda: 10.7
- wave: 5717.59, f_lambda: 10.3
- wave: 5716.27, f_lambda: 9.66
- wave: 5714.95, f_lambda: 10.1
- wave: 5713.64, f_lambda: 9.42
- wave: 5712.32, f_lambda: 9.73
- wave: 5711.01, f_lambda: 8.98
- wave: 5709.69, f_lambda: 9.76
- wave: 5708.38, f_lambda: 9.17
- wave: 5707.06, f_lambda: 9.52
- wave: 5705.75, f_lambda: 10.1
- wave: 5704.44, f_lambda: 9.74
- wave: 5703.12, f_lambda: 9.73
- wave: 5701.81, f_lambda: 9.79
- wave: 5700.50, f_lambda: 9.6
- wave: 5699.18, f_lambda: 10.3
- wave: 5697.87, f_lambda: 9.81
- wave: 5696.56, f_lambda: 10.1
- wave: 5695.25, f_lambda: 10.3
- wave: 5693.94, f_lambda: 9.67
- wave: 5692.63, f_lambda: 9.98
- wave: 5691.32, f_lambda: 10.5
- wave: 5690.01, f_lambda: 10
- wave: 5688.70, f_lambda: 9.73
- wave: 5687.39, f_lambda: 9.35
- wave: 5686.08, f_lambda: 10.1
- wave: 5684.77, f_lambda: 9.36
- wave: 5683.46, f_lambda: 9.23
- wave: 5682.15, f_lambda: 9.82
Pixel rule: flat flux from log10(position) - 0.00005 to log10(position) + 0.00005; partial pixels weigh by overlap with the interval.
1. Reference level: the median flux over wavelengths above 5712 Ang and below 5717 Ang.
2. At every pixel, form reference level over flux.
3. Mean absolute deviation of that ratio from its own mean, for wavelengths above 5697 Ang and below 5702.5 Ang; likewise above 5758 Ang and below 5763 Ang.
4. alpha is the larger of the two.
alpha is 0.021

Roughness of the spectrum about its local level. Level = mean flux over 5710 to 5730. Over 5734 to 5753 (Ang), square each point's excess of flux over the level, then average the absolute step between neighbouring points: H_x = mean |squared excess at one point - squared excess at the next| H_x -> 0.17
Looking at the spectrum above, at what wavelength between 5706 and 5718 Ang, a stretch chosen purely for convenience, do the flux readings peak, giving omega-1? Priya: 5717.59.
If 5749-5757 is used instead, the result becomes 5750.59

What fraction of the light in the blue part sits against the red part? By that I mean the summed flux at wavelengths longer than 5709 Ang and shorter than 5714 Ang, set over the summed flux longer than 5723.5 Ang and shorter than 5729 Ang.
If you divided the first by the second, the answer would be 0.923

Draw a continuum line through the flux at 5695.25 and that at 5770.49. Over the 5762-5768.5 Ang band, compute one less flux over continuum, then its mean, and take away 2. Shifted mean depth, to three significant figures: -1.94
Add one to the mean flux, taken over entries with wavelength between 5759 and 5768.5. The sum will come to 11.1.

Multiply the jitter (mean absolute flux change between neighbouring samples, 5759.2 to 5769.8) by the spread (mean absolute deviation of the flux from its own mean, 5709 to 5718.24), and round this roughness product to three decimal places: 0.109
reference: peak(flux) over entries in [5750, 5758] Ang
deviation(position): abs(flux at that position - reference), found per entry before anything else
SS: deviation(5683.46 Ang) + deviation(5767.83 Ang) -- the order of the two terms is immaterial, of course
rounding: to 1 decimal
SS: 1.5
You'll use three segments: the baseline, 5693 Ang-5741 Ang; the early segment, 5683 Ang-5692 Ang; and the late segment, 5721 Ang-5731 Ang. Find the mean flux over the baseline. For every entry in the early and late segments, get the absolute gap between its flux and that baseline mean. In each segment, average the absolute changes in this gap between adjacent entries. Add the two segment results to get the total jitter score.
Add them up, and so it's 0.648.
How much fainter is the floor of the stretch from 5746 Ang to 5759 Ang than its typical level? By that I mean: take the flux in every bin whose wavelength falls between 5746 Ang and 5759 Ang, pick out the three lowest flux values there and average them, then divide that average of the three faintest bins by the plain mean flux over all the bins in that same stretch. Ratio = 0.971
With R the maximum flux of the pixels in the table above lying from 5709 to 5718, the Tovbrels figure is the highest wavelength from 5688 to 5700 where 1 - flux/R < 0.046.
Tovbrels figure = 5699.18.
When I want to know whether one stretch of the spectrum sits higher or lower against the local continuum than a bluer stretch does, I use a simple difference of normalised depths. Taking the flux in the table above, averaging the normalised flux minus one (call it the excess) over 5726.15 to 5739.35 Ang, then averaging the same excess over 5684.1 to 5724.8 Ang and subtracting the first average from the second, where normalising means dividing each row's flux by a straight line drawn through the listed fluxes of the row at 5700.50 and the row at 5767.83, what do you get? 0.022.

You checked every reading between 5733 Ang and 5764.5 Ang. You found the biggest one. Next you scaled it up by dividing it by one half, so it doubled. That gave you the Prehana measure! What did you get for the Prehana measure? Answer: 21.2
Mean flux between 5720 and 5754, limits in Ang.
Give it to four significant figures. 10.23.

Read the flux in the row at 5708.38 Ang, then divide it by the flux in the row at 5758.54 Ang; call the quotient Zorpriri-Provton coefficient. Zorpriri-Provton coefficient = 0.92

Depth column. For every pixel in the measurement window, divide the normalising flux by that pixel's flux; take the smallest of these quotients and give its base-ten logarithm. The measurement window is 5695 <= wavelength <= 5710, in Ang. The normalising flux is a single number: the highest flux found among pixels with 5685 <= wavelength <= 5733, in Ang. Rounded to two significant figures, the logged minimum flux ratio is 0.017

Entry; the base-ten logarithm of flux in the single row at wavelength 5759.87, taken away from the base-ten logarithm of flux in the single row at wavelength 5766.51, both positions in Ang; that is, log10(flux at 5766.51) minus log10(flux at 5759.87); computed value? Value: 0.033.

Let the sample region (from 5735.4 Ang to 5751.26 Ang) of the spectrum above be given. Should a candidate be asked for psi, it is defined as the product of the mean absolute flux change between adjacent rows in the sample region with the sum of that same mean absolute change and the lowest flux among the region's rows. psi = 3.0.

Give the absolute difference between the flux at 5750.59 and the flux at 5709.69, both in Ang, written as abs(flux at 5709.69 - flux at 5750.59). 0.84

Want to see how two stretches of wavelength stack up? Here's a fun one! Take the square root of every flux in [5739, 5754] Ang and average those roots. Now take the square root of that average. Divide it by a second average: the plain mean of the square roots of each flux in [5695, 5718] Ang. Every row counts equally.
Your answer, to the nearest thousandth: 0.573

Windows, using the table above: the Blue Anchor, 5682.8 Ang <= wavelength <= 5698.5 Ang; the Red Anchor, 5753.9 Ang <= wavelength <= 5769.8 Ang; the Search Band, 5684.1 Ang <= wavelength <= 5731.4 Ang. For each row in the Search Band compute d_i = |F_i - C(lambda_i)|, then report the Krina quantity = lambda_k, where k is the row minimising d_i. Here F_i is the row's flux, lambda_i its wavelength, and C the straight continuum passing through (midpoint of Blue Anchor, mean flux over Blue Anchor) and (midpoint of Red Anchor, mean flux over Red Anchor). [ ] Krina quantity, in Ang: 5720.22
